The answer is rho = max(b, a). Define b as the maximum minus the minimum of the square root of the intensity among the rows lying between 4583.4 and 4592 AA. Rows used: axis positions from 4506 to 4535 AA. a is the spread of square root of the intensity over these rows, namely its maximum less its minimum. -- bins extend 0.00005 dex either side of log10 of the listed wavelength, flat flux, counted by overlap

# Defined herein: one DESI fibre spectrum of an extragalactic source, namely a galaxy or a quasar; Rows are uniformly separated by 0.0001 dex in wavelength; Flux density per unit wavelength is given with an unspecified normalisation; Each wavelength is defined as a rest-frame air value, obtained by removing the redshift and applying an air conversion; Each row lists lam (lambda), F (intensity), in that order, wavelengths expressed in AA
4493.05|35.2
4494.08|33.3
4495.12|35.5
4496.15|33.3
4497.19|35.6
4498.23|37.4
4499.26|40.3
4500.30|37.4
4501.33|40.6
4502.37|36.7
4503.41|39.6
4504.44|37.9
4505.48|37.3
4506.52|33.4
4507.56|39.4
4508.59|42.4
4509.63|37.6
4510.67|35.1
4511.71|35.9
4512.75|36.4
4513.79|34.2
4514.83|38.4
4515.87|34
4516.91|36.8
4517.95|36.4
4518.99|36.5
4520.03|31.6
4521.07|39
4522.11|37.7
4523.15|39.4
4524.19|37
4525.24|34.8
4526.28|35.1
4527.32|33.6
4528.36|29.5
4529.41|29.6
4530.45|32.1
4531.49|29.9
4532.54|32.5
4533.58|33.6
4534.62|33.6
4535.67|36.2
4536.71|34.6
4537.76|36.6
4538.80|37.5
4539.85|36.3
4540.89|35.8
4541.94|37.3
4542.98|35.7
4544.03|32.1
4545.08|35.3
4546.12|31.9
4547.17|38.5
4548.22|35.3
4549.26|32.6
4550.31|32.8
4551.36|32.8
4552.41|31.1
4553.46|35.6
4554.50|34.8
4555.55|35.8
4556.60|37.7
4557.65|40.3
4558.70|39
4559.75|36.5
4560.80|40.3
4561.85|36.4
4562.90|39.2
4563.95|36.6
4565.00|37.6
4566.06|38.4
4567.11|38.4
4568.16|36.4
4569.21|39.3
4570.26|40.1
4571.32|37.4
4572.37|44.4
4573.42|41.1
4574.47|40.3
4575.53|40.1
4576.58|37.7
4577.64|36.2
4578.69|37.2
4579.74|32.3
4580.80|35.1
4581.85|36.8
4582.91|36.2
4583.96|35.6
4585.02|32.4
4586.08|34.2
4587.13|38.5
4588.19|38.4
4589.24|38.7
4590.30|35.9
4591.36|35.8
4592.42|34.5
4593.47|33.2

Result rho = 1.08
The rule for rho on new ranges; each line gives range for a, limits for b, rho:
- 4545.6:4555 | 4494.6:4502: 0.63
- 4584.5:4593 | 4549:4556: 0.53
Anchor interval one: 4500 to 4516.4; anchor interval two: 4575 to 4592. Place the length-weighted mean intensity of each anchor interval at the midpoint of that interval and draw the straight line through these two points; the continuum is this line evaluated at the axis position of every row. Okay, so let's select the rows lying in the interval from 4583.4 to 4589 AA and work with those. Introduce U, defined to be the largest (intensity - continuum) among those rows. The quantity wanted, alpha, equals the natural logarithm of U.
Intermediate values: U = 2.3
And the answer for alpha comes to 0.8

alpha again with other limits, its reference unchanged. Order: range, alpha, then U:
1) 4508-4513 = 1.6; 5.1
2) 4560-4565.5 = 1.3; 3.7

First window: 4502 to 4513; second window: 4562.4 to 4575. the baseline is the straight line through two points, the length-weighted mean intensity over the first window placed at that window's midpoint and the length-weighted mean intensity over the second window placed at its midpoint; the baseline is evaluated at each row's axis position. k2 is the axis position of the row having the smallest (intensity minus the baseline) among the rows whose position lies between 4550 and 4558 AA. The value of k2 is 4552.41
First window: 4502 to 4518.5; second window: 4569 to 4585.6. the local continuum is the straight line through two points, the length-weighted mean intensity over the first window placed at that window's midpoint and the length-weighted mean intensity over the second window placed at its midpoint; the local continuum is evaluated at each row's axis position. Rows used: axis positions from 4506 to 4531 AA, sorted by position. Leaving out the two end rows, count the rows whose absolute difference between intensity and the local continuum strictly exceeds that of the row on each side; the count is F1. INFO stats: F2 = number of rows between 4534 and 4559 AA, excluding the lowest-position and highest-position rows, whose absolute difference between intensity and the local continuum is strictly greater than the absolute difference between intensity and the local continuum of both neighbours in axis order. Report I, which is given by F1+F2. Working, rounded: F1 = 9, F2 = 8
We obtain 17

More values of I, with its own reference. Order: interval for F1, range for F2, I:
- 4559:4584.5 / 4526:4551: 15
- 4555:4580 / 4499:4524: 16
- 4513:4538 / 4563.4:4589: 15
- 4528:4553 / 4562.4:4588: 13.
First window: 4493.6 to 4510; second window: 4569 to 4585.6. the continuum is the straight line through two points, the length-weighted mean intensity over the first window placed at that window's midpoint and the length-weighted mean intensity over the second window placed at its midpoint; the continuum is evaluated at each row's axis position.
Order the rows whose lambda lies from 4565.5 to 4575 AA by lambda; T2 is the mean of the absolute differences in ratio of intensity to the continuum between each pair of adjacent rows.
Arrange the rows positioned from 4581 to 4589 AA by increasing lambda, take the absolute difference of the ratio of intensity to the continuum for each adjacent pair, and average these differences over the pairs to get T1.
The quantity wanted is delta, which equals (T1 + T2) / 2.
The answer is 0.056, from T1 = 0.047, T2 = 0.065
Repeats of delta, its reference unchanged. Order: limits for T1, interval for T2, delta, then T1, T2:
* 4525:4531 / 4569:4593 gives 0.049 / 0.045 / 0.053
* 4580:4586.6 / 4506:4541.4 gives 0.051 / 0.042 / 0.061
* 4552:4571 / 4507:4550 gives 0.059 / 0.055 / 0.063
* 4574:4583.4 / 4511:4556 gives 0.054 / 0.050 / 0.058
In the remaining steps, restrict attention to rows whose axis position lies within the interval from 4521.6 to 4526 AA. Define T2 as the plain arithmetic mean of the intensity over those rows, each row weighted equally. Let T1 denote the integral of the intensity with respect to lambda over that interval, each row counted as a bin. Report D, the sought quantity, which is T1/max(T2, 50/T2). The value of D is 4.38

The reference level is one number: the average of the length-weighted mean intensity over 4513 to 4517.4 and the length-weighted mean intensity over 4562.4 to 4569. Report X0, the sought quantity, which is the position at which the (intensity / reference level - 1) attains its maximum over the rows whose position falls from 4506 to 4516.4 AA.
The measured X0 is 4508.59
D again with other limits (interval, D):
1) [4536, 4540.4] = 4.40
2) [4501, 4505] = 3.99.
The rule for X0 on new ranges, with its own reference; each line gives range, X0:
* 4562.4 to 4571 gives 4570.26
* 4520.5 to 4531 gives 4523.15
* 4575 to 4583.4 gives 4575.53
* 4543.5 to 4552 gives 4547.17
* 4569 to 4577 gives 4572.37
